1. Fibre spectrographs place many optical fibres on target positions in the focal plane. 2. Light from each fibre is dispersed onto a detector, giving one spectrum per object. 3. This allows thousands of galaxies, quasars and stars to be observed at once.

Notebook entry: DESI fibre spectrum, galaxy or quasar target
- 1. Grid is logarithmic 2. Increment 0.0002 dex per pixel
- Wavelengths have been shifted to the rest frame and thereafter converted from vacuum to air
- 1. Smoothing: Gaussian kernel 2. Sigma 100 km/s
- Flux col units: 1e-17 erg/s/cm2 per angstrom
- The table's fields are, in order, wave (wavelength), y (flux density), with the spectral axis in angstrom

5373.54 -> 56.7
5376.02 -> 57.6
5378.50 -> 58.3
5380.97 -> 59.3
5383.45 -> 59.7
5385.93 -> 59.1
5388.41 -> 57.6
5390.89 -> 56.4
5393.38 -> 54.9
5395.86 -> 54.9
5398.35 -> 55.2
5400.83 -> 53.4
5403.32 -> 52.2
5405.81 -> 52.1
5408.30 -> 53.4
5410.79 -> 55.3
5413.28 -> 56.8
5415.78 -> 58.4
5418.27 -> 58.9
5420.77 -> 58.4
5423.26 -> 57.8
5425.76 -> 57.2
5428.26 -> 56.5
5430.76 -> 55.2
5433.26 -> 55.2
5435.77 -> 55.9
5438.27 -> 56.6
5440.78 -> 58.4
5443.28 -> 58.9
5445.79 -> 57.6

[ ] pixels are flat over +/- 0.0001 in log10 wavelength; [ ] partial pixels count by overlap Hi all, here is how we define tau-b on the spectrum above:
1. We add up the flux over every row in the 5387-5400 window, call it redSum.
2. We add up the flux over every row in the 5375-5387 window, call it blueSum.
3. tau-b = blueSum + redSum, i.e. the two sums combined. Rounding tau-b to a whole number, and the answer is 573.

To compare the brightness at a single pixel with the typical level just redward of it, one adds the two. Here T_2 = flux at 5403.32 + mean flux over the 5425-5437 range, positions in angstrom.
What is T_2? 108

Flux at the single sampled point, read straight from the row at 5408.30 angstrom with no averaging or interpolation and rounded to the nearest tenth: 53.4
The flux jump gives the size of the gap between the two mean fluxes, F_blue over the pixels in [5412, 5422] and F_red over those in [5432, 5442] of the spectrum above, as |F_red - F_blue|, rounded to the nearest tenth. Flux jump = 1.6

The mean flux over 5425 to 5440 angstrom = 56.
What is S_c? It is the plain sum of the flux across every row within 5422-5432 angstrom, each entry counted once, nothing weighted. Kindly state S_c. 227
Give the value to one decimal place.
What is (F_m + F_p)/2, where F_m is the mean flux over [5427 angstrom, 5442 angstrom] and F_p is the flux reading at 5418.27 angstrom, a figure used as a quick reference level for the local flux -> 57.6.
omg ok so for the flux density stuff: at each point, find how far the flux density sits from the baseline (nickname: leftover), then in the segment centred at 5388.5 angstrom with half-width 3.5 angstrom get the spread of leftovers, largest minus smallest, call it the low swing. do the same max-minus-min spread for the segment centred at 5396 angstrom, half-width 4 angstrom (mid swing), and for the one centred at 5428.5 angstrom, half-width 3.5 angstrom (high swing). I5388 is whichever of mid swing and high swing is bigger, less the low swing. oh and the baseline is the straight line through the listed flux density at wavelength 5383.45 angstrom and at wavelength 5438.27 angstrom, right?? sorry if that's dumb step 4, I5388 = -0.70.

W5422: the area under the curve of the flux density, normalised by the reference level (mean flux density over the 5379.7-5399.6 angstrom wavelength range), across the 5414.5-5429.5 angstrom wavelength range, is 15.2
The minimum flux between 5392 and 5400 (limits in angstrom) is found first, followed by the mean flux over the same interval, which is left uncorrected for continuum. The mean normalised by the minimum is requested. 1.00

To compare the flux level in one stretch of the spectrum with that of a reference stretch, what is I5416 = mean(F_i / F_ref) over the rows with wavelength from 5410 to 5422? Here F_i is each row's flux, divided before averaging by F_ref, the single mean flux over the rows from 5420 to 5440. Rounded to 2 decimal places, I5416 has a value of 1.02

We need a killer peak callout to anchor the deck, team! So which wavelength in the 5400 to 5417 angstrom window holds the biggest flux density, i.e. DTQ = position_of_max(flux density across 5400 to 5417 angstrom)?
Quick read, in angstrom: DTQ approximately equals 5415.78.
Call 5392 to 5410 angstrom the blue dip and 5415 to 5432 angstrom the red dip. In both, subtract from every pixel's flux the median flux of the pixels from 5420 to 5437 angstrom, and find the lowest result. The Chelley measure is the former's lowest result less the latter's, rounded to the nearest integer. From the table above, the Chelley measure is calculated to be -3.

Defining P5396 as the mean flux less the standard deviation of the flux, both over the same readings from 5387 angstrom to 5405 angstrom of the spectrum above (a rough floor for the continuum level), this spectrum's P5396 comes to 53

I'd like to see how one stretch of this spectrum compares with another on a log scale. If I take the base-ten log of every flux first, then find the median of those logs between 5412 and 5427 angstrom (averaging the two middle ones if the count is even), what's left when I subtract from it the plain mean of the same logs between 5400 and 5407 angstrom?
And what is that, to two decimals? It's 0.04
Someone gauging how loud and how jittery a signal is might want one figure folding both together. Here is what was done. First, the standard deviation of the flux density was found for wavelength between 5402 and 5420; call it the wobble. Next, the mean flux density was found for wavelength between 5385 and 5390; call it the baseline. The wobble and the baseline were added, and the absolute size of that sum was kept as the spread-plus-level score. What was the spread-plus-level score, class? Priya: 61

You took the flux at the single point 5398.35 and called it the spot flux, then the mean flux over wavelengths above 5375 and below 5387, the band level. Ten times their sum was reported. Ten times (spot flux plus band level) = 1140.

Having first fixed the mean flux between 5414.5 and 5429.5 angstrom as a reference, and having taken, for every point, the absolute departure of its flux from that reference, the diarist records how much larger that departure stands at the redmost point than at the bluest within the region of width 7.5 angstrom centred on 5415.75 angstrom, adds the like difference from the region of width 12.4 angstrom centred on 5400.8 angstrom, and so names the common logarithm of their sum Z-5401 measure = 0.44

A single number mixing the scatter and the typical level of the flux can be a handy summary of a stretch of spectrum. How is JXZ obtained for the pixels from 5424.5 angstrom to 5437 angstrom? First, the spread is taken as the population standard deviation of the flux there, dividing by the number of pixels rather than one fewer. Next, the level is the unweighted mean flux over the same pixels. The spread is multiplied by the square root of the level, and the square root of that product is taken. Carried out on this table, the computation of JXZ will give 2.4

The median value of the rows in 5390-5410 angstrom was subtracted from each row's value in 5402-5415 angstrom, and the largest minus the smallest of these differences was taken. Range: 4.7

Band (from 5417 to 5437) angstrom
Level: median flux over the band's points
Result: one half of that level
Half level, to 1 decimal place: 28.4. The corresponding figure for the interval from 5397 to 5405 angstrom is 26.7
